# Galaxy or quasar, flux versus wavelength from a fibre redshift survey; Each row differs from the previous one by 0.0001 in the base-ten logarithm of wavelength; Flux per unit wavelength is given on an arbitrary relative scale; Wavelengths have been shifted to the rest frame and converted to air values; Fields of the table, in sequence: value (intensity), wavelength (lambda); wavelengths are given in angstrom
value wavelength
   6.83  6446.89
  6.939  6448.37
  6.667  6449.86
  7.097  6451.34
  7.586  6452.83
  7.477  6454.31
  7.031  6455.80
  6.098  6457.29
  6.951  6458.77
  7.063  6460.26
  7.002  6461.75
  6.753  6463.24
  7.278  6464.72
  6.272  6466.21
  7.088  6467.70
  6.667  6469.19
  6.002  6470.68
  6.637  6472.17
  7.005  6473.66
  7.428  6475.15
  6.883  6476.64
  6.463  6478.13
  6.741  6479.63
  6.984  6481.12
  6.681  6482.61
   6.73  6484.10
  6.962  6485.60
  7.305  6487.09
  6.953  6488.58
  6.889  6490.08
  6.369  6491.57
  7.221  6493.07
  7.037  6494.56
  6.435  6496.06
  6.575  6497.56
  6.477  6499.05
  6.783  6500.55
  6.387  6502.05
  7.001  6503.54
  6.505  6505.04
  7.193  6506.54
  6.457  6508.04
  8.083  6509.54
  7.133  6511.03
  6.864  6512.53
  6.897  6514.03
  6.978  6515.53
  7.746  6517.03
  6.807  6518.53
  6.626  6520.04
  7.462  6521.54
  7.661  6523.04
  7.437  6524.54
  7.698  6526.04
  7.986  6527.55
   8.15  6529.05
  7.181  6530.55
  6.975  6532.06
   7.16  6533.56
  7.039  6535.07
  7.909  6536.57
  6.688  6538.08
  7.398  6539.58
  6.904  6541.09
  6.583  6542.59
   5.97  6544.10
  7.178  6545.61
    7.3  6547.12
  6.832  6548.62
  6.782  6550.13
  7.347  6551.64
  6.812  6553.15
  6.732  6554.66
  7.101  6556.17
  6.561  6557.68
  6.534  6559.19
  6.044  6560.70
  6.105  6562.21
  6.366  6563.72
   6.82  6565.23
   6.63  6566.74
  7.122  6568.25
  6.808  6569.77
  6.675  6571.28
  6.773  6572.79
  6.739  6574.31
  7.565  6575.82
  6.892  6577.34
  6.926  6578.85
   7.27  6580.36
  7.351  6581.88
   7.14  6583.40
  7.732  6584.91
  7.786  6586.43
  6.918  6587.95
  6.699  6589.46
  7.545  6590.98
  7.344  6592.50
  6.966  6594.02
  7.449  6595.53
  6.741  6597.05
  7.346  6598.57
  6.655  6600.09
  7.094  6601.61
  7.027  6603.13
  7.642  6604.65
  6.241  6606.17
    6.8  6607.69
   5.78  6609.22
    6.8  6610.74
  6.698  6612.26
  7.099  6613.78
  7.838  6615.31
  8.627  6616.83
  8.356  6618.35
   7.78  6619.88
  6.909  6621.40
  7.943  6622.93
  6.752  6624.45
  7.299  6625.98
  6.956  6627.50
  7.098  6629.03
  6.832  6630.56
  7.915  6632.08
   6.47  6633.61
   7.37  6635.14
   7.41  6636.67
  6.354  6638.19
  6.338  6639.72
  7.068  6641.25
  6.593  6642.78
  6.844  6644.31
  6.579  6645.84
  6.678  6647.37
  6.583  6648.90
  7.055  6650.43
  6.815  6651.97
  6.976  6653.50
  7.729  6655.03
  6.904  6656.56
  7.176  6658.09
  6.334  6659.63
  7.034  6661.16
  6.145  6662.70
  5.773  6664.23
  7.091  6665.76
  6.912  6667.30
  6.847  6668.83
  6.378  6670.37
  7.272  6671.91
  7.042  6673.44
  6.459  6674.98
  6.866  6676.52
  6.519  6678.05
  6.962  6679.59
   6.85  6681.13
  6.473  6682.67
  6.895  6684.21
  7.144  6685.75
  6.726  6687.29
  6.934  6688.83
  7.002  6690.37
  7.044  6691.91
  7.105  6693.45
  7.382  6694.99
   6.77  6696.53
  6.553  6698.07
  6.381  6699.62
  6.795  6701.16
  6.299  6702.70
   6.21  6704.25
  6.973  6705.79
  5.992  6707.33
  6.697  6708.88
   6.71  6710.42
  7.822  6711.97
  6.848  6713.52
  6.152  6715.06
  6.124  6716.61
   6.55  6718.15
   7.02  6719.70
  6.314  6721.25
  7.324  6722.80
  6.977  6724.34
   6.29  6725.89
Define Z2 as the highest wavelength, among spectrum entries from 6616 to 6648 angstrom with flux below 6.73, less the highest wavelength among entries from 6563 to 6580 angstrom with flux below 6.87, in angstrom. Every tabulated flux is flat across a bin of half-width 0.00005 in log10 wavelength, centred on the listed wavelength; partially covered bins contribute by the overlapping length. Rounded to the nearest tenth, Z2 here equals 73.1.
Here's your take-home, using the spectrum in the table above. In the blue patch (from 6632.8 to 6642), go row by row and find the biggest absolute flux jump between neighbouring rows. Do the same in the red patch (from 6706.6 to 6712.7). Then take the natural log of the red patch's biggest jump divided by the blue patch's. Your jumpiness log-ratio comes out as 0.05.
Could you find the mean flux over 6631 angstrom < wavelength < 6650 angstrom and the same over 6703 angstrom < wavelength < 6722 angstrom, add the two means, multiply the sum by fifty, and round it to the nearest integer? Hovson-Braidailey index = 673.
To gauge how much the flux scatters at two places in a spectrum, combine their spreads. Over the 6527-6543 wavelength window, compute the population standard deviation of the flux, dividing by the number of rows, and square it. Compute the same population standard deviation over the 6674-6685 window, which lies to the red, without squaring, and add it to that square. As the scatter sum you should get 0.46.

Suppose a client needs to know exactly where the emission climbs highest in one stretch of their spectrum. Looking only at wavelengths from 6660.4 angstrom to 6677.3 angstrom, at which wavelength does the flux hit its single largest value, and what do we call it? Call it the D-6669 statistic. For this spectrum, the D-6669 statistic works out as 6671.91 angstrom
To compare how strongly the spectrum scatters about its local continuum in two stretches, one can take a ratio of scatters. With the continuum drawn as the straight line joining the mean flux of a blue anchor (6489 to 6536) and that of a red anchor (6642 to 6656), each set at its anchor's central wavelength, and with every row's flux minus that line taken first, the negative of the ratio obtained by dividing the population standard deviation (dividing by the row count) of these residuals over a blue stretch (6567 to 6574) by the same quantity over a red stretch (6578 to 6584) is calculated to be -1.02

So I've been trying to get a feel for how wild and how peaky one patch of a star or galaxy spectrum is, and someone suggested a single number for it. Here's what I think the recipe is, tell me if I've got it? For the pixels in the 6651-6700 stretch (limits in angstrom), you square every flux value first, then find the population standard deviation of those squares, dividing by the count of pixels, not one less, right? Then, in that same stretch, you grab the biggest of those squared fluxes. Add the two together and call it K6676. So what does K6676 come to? 65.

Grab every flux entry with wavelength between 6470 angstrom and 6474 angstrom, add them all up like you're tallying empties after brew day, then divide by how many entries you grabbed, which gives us 6.5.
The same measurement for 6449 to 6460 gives 7.0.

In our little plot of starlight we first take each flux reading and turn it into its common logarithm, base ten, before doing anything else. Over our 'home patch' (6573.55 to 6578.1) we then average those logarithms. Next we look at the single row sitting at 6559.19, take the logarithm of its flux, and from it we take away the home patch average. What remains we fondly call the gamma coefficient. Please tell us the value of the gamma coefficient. -0.033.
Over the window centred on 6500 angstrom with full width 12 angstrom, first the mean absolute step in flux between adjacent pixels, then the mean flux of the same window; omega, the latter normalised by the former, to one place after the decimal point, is 17.6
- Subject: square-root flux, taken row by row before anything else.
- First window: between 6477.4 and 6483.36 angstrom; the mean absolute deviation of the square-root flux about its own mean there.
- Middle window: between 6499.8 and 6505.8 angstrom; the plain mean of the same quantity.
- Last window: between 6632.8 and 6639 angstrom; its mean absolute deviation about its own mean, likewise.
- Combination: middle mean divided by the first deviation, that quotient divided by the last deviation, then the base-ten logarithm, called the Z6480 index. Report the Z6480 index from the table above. 3.00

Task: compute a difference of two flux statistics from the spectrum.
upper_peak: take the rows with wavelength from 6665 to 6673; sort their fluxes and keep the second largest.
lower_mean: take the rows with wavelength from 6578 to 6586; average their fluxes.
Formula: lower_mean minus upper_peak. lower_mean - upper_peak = 0.2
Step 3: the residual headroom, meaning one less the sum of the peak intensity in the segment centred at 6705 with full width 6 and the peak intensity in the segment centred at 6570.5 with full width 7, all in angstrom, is -13.1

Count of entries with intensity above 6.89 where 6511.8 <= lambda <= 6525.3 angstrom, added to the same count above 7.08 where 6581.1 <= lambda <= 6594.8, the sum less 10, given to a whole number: 2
